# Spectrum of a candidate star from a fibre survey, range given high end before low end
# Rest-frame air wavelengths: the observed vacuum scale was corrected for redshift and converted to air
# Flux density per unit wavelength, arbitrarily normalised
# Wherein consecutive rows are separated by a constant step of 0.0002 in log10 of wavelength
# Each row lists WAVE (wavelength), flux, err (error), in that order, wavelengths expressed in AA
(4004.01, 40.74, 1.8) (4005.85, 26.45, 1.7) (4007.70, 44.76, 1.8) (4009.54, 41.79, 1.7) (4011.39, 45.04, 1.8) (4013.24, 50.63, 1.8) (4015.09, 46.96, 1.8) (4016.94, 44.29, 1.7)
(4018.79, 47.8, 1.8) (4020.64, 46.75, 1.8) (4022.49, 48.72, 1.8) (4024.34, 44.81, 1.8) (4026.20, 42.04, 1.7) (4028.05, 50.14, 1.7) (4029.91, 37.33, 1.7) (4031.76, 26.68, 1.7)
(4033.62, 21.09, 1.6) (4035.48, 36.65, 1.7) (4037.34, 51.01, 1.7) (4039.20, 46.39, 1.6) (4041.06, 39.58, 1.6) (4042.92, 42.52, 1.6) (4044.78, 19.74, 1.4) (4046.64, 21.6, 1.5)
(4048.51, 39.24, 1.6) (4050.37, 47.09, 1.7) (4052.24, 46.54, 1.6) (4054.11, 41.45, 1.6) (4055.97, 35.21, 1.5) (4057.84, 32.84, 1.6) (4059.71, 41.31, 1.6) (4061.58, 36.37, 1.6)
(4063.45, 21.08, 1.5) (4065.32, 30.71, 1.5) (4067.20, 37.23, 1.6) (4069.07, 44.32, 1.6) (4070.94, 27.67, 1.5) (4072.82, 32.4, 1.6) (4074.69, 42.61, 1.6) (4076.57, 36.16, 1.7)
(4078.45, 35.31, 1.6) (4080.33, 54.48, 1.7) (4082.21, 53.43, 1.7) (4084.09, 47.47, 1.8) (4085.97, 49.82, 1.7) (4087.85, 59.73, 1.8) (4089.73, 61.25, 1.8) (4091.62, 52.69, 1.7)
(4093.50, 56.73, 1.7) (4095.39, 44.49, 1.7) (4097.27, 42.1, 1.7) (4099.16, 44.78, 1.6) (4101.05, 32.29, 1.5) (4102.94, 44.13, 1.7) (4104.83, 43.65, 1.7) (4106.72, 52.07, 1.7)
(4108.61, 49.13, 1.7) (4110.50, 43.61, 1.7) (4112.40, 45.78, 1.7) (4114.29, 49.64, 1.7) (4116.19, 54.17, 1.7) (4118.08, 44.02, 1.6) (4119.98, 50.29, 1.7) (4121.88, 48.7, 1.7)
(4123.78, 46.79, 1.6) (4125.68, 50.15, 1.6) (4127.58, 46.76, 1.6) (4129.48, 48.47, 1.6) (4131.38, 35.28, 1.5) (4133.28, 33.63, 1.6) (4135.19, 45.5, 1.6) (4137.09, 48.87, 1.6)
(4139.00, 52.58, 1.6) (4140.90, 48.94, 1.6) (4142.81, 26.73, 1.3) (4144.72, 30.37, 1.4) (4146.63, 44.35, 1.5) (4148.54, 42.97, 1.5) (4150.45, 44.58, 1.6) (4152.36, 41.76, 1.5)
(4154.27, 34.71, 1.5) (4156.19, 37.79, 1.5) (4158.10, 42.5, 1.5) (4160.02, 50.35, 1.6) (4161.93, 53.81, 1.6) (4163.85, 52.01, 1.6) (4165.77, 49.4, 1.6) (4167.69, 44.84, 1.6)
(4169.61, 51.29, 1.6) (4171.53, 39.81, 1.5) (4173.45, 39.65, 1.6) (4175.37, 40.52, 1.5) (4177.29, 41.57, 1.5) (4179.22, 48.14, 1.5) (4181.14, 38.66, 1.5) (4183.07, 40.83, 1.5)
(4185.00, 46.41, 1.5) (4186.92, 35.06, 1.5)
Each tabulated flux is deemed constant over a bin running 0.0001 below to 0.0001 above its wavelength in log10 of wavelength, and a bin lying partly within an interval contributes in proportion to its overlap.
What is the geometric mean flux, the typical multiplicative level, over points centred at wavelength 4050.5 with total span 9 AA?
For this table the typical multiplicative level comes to 37.8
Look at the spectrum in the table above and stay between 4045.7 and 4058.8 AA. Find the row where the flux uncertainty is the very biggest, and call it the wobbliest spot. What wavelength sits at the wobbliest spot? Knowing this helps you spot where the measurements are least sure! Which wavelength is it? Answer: 4050.37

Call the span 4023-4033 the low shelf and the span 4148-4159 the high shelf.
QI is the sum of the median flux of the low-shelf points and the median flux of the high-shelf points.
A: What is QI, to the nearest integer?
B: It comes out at 84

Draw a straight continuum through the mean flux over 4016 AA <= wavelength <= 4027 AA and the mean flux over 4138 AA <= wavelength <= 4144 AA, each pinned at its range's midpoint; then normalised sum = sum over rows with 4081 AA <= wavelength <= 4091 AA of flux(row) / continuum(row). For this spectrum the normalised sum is 6.2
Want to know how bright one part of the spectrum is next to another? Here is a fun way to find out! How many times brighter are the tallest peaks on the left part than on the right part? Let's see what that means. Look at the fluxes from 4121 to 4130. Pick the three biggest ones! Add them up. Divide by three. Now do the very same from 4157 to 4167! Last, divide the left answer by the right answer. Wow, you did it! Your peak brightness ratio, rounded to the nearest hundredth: 0.94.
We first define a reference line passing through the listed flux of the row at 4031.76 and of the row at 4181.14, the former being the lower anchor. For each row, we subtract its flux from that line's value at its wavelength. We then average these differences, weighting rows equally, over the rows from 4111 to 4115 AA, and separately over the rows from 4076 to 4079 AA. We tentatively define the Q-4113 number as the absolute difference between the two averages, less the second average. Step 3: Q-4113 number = 14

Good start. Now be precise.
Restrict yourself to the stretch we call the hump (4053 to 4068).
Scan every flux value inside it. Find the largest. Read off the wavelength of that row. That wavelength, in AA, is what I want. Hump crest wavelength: 4054.11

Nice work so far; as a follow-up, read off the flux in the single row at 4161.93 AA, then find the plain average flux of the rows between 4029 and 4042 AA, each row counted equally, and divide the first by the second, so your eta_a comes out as 1.46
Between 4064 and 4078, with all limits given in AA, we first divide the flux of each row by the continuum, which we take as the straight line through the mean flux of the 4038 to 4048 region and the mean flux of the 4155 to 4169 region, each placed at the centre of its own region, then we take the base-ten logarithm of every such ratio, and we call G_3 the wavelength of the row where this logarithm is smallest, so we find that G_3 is 4070.94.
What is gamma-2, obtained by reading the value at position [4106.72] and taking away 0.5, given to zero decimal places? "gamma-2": 52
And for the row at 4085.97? 49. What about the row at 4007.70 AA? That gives 44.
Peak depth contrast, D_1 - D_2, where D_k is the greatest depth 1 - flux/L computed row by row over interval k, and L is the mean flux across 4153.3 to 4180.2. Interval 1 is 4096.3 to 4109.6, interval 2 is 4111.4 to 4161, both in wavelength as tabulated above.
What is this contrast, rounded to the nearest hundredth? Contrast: -0.12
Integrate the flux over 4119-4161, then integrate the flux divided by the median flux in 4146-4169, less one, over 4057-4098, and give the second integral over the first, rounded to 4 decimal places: -0.0009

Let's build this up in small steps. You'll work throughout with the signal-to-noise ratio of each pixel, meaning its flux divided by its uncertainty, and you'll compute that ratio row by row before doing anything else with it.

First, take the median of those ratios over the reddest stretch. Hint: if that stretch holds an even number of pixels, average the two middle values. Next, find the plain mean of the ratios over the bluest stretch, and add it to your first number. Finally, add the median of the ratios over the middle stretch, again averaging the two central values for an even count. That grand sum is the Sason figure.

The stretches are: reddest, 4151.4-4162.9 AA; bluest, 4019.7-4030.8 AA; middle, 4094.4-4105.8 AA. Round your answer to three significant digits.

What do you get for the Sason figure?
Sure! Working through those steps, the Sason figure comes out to 79.6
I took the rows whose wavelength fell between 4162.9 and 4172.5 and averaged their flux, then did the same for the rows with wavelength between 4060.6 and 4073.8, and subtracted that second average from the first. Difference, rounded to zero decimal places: 15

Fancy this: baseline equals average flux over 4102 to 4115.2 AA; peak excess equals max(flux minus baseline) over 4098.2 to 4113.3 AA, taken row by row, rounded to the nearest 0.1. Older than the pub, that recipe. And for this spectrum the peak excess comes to 5.2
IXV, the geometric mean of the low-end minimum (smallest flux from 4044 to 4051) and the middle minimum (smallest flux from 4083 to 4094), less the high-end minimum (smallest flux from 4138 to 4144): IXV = 4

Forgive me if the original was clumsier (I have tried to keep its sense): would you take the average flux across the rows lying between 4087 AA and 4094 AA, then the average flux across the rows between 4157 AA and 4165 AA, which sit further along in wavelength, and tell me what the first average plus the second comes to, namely 107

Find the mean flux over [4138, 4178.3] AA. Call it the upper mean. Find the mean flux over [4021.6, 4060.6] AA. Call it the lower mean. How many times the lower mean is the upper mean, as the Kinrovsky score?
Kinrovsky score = 1.12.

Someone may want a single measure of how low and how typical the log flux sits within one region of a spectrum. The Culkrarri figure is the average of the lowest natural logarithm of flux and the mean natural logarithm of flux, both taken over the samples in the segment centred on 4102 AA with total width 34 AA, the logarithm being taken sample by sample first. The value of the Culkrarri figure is 3.67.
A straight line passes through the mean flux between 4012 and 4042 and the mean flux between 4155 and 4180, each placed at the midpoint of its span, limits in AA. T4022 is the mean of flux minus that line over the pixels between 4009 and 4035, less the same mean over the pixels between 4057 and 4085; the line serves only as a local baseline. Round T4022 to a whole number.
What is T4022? 5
